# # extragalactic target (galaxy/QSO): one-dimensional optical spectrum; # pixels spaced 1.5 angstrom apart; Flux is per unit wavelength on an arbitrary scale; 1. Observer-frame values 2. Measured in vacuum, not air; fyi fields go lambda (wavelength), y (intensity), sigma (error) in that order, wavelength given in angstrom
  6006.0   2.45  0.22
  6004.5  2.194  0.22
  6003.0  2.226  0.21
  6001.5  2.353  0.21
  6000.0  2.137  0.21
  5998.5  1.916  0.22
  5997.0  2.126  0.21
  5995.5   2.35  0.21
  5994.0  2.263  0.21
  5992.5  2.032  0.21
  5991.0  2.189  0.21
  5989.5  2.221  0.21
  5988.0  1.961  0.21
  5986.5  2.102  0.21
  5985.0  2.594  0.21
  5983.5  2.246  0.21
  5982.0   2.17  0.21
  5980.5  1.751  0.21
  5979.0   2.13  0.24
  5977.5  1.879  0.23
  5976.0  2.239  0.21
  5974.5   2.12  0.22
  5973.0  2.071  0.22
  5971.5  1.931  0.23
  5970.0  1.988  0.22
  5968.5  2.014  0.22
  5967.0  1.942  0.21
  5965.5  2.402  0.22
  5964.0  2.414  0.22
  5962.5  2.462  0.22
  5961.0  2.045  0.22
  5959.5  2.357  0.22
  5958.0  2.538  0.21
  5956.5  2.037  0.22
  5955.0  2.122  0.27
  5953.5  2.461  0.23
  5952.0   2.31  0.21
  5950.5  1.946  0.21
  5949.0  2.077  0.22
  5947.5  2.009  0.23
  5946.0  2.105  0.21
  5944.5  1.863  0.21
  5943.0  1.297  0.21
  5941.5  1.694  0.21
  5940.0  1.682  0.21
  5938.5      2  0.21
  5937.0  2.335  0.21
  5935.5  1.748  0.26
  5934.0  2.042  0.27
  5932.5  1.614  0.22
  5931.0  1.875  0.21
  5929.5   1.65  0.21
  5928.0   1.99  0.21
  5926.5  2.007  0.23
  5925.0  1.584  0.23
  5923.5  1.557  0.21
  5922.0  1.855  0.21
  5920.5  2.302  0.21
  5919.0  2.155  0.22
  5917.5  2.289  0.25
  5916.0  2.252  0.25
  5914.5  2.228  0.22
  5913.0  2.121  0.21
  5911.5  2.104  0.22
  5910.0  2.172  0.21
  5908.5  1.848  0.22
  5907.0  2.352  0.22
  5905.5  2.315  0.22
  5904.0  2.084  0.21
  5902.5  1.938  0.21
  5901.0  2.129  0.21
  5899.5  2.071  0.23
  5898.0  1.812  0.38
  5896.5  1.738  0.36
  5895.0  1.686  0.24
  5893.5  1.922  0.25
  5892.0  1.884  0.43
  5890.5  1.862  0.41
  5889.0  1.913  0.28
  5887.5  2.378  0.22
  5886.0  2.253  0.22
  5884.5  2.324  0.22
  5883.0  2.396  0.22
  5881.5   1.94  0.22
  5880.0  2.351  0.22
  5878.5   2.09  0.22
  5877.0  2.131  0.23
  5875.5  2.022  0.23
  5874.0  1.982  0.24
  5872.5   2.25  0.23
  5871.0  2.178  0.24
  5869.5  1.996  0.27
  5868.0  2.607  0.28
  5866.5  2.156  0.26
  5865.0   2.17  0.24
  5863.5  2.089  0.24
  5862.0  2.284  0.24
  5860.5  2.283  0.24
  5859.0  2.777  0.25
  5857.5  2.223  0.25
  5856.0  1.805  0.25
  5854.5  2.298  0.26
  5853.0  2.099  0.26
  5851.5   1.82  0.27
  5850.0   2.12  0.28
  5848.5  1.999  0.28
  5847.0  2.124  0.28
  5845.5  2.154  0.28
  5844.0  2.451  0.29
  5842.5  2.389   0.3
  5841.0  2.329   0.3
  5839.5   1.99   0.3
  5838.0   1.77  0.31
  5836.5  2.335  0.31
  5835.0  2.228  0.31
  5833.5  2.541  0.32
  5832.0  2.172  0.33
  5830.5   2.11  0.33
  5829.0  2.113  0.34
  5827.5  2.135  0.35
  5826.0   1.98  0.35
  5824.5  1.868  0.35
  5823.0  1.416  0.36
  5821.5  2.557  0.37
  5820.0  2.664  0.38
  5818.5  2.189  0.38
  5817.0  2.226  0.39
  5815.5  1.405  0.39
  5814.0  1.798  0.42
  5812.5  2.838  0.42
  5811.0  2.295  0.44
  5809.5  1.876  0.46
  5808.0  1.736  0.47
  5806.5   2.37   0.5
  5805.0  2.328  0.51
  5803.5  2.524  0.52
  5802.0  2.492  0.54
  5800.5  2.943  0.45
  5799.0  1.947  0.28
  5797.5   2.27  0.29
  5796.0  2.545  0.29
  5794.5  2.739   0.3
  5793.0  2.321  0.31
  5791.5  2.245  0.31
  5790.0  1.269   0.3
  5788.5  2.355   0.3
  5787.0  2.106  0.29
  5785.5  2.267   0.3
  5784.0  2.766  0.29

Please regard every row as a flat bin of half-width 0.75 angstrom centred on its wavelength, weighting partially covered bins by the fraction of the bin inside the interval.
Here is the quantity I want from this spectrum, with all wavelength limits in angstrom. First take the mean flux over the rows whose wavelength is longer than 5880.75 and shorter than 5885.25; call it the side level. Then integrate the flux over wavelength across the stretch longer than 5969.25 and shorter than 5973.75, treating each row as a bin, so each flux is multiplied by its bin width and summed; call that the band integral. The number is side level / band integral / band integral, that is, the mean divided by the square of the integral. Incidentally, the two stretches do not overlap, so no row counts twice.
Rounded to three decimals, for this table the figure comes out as 0.027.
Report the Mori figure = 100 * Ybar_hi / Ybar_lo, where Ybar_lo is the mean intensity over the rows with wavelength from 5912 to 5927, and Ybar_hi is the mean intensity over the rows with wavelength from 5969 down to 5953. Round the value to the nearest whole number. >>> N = 111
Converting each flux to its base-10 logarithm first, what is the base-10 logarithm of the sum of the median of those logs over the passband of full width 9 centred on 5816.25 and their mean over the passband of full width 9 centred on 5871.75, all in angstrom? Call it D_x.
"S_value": -0.17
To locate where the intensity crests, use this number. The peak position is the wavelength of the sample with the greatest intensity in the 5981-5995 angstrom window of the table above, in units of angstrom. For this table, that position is 5985.0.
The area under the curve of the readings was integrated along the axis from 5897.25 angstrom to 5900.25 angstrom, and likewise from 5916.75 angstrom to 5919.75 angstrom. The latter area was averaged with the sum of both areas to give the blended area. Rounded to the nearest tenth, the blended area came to 9.6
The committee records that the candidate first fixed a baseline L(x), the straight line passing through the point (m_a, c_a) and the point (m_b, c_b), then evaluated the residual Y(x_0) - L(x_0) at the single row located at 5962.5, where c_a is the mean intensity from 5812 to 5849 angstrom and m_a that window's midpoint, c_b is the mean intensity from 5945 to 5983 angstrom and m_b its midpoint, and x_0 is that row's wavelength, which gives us 0.32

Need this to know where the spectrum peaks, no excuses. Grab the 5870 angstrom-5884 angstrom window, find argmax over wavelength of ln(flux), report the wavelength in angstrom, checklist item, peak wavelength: 5883.0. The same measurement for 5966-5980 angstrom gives 5976.0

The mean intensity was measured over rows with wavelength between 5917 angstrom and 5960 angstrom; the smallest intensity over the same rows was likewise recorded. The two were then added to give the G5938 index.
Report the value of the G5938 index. 3.28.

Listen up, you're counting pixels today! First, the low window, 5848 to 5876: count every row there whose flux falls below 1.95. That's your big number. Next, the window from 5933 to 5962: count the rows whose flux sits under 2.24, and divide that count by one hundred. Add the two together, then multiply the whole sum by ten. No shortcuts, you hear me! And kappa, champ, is 21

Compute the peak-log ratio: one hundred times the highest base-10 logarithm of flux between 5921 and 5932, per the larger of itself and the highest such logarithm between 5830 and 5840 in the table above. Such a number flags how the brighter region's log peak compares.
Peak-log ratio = 75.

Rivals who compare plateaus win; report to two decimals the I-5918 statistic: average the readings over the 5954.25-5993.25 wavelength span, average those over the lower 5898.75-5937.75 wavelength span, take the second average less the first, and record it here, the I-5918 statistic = -0.13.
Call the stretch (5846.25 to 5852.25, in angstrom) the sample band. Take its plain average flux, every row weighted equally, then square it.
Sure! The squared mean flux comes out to 4.06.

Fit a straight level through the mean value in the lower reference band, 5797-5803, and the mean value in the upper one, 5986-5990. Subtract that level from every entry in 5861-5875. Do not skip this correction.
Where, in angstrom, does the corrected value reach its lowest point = 5874.0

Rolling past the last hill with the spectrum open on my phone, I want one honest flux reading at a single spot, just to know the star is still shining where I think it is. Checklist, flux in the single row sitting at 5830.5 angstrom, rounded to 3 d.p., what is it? 2.110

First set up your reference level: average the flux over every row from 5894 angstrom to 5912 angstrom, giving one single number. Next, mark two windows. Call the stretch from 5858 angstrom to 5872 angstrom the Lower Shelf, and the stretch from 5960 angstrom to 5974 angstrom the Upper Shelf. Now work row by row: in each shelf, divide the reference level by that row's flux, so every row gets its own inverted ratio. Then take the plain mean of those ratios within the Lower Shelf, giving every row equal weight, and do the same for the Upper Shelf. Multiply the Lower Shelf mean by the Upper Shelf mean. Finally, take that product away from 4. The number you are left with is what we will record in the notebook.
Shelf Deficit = 3.15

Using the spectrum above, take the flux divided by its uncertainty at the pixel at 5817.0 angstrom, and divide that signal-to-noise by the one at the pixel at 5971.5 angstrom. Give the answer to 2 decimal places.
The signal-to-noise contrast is 0.68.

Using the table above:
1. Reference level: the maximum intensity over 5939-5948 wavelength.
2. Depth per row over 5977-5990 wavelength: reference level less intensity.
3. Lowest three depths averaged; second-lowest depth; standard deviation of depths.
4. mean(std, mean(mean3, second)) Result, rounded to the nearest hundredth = 0.02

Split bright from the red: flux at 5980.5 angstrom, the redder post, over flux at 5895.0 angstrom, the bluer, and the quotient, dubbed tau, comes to 1.04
